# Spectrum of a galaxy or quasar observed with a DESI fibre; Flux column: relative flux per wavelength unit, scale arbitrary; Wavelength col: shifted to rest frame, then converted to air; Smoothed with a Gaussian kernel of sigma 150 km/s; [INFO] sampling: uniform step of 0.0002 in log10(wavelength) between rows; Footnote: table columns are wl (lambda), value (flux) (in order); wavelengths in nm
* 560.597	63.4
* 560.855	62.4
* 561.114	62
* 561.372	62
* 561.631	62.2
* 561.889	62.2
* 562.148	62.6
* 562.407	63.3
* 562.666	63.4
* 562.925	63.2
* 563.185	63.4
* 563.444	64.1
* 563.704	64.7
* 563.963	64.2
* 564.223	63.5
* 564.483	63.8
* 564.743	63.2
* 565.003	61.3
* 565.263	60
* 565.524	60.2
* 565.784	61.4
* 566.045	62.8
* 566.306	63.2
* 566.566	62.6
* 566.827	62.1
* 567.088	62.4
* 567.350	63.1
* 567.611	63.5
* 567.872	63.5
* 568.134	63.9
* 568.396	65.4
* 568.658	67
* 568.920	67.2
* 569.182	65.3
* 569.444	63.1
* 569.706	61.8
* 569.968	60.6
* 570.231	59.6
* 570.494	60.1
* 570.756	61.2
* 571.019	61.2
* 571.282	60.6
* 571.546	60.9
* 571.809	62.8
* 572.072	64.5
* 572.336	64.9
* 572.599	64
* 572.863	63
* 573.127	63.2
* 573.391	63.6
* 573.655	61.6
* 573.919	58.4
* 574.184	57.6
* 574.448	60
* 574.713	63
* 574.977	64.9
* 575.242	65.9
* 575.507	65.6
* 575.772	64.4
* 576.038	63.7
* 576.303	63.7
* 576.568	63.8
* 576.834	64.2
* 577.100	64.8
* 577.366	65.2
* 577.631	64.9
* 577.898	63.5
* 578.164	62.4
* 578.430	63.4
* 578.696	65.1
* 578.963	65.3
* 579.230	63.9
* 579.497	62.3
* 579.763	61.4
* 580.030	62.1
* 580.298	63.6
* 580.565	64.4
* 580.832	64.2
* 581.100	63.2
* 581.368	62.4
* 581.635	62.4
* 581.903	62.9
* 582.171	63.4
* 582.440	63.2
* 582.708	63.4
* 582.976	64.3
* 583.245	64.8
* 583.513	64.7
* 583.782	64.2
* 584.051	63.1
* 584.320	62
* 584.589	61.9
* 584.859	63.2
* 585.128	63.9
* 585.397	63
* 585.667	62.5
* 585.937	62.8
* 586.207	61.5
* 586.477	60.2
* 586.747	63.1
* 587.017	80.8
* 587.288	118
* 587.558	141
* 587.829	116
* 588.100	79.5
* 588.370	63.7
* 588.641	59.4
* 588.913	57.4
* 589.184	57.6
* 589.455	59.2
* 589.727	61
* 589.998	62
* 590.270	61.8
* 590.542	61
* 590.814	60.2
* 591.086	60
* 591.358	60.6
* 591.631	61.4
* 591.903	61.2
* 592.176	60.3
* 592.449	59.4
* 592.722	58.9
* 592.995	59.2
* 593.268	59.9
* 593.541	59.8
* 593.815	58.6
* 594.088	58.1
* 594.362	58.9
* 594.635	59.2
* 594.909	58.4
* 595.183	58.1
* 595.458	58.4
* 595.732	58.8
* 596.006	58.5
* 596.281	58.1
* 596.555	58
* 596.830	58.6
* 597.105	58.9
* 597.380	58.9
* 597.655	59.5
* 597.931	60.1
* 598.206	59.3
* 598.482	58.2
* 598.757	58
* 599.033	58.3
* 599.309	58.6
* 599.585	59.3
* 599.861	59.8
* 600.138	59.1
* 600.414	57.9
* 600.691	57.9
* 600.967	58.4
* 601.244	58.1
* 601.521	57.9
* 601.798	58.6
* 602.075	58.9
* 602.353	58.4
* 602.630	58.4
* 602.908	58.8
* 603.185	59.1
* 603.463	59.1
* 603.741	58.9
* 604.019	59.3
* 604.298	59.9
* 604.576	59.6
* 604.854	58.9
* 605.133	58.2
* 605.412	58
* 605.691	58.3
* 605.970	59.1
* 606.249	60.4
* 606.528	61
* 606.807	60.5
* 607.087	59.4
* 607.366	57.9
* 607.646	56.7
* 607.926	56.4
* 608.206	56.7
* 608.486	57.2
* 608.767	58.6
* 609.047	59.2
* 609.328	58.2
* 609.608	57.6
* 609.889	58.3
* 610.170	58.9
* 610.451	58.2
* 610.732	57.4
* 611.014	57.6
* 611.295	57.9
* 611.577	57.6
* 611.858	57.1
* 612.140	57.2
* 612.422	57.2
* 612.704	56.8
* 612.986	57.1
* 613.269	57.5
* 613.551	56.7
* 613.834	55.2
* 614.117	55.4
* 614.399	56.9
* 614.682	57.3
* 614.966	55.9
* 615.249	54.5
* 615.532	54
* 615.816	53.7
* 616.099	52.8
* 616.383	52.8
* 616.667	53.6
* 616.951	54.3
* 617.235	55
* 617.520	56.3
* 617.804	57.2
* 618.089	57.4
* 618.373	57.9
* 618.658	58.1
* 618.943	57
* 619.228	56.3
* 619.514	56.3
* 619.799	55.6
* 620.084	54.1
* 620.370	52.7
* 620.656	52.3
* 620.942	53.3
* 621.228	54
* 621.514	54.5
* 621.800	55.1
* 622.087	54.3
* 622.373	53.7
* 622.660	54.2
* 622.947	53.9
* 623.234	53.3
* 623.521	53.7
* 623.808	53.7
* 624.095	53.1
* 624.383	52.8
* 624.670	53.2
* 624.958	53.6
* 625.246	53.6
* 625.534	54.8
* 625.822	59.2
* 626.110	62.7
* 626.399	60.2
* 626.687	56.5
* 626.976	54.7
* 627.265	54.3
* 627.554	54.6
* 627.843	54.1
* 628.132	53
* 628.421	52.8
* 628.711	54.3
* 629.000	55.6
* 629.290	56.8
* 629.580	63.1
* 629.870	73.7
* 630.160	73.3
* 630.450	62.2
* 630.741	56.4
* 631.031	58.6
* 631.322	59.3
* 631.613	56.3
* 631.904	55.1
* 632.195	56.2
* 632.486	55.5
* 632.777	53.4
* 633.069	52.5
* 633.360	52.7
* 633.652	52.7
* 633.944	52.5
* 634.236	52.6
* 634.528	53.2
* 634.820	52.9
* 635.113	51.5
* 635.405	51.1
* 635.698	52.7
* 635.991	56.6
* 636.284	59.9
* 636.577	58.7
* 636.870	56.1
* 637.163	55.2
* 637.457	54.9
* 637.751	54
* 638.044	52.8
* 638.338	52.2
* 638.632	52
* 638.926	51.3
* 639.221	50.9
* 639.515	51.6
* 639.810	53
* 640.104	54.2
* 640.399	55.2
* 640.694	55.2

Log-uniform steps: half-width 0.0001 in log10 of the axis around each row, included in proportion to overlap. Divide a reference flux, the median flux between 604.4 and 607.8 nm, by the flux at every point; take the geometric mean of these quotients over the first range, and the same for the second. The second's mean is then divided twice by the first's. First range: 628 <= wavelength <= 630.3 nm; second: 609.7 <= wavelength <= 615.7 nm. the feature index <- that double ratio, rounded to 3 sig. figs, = 1.07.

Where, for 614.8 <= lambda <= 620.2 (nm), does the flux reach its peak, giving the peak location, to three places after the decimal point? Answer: 618.658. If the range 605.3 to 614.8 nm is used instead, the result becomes 606.528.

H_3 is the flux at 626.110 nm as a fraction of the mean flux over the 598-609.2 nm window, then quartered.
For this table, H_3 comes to 0.27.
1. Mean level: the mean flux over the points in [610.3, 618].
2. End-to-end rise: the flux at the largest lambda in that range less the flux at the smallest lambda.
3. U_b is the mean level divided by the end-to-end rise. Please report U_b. -56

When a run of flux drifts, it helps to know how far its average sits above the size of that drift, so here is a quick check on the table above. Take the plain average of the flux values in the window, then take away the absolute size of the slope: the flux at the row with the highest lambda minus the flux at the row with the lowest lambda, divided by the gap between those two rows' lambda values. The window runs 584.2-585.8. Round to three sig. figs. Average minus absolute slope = 62.4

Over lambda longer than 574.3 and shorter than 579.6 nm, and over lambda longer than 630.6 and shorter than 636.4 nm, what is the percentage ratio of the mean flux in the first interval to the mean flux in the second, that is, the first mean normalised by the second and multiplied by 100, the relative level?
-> 117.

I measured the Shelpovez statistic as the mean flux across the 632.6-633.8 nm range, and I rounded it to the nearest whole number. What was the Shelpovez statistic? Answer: 53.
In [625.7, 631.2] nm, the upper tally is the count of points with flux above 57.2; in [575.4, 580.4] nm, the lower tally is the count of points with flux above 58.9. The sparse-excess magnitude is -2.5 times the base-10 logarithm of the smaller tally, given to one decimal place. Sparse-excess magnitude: -2.3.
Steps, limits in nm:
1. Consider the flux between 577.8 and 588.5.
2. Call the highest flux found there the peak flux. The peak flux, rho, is 141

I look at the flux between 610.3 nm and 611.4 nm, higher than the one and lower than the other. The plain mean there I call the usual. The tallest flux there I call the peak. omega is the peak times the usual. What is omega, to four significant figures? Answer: 3363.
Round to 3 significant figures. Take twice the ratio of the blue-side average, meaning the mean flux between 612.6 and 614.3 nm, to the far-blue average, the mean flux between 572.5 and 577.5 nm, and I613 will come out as 1.79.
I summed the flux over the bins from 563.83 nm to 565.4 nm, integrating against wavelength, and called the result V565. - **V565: 98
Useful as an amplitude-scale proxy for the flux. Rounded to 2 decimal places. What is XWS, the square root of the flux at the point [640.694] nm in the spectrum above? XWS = 7.43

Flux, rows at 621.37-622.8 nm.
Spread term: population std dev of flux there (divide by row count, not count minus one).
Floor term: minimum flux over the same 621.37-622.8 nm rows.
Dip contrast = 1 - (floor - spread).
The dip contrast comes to -52.2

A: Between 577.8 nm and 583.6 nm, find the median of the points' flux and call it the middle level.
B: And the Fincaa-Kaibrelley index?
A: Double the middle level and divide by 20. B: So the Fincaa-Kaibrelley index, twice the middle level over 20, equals 6.3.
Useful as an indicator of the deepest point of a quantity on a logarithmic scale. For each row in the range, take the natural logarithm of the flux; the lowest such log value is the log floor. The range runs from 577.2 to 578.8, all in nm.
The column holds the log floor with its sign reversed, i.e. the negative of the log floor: -4.13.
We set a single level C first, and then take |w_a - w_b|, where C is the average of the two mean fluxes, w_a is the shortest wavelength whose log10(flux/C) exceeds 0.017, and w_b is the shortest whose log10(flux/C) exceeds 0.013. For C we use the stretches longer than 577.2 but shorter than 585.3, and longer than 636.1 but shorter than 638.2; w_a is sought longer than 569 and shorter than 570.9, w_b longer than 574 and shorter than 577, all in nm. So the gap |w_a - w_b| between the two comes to 5.53 nm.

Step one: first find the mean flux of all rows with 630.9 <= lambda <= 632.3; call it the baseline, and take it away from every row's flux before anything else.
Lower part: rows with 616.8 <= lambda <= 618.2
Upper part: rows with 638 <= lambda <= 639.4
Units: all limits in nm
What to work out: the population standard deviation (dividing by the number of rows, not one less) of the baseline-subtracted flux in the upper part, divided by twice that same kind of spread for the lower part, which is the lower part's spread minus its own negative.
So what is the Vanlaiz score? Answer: 0.28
